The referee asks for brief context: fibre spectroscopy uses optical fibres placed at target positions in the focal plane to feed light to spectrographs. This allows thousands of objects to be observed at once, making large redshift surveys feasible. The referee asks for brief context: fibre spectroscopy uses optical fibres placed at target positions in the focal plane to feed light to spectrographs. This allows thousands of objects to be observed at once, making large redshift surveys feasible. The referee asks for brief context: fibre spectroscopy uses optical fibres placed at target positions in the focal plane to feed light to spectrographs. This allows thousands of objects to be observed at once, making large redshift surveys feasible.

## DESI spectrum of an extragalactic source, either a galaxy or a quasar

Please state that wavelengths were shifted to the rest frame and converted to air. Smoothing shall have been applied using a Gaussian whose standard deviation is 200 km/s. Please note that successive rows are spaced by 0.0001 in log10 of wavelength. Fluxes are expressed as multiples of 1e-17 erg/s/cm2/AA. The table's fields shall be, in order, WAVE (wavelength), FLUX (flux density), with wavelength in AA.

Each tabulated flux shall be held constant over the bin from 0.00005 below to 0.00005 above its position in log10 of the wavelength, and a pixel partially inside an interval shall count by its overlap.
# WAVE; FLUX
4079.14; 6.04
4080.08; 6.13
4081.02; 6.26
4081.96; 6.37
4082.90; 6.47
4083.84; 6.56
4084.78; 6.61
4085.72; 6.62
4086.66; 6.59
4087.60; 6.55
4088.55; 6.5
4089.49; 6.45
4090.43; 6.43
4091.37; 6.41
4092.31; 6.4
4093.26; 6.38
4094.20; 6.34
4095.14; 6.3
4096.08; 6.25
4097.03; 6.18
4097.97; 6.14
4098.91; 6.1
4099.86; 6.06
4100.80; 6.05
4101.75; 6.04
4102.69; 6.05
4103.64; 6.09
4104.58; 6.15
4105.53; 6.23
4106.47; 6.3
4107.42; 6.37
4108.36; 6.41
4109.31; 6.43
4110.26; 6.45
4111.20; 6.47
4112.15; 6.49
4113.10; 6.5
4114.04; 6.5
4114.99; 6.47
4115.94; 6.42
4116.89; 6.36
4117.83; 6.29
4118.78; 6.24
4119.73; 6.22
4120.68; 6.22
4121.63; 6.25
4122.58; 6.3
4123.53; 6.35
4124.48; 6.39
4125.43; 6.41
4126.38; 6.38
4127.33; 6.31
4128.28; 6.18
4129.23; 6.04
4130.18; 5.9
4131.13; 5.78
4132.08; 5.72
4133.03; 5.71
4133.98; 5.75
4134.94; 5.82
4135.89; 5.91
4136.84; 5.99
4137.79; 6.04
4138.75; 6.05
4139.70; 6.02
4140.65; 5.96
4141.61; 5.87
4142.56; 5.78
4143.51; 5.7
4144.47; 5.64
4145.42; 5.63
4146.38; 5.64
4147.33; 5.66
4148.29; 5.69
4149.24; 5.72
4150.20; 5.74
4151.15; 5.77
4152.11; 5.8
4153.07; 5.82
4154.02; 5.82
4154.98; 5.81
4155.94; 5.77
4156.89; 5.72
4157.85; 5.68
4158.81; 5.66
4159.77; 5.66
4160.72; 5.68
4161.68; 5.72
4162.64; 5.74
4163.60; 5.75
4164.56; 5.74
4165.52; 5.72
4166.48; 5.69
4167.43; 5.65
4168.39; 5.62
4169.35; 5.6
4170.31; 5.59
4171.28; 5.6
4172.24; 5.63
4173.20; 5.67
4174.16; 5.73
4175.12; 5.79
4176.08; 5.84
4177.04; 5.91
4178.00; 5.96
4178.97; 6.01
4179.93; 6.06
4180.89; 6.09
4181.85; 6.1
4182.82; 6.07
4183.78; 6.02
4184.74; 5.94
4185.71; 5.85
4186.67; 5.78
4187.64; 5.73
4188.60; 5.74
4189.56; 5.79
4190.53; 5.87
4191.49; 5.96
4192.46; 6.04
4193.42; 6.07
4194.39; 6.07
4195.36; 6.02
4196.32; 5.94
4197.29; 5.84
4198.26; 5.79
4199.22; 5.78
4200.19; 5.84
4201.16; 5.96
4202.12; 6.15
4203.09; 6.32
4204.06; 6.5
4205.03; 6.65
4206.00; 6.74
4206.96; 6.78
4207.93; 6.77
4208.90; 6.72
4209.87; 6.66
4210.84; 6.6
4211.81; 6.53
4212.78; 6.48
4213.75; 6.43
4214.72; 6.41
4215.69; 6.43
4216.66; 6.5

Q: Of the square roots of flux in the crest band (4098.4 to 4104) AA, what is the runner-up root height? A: 2.47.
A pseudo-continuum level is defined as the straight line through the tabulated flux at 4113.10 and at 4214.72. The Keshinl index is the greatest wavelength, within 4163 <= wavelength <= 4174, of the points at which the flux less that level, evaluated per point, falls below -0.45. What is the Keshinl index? 4173.20 AA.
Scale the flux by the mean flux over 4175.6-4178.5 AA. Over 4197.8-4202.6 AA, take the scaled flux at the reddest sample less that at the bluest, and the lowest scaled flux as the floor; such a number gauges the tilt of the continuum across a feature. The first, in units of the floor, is 0.062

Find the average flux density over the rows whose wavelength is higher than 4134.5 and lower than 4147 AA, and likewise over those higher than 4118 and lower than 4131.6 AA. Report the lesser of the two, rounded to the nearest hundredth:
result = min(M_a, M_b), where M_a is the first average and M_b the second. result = 5.85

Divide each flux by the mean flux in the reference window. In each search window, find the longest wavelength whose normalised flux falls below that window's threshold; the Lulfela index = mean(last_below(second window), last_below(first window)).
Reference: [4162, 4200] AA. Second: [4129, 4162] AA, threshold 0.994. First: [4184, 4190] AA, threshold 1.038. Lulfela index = 4175.6 AA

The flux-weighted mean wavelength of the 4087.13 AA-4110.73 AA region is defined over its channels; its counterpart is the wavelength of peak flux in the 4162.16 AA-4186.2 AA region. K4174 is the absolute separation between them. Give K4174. 83.0 AA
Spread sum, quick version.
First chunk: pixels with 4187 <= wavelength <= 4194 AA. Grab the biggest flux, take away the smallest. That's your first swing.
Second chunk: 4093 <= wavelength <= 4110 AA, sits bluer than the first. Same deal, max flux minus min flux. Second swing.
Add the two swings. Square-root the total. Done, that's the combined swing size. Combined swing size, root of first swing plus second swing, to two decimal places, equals 0.85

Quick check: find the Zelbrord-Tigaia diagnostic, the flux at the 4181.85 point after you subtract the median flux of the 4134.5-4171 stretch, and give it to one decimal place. 0.4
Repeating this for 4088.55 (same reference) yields 0.8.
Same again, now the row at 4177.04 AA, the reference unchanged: 0.2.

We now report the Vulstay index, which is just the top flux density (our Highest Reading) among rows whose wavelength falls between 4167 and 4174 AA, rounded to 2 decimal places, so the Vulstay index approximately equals 5.67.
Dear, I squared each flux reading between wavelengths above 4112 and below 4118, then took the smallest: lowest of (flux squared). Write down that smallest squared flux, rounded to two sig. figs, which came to 40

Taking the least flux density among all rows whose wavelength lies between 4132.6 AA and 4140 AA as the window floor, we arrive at 5.71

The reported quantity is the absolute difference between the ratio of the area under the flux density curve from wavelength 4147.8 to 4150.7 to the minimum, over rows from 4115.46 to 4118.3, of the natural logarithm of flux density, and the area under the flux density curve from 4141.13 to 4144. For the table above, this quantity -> 7.6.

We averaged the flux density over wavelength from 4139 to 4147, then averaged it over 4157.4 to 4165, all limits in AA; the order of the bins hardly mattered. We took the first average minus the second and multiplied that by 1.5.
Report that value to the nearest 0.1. 0.1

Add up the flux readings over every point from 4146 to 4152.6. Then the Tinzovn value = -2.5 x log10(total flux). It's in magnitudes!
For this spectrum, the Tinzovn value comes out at -4.006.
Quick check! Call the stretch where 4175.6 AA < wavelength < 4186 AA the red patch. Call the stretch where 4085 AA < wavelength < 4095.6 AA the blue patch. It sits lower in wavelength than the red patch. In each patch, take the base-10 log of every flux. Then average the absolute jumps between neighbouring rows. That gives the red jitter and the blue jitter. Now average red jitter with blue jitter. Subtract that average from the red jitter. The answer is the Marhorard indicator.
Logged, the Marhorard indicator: 0.0008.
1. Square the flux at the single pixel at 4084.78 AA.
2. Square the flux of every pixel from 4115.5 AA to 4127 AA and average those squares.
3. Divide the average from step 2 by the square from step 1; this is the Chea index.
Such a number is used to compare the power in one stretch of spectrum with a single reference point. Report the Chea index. 0.91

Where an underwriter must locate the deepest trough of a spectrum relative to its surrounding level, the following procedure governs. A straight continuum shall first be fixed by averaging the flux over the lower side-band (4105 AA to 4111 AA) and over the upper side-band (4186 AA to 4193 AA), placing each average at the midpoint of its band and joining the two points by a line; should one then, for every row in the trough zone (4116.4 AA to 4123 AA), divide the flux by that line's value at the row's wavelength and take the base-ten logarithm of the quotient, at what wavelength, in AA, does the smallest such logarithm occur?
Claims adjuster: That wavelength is 4119.73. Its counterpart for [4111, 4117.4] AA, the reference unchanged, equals 4116.89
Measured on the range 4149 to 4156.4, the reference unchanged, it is 4149.24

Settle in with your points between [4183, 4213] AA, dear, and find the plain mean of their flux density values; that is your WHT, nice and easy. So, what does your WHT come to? 6.16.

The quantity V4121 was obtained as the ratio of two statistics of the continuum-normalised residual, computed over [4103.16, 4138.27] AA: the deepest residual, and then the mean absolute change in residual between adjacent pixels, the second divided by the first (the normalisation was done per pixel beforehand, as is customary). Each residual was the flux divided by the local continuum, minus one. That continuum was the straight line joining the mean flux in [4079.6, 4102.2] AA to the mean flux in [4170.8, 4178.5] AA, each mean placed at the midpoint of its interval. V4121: -0.16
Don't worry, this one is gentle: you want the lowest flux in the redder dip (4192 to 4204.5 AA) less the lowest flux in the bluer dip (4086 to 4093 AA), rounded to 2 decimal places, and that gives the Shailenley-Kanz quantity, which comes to -0.62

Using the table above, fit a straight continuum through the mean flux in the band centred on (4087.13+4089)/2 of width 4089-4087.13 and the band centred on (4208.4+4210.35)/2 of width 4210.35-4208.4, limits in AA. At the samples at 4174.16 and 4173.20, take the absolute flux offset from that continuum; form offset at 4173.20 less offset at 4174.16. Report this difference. 0.1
